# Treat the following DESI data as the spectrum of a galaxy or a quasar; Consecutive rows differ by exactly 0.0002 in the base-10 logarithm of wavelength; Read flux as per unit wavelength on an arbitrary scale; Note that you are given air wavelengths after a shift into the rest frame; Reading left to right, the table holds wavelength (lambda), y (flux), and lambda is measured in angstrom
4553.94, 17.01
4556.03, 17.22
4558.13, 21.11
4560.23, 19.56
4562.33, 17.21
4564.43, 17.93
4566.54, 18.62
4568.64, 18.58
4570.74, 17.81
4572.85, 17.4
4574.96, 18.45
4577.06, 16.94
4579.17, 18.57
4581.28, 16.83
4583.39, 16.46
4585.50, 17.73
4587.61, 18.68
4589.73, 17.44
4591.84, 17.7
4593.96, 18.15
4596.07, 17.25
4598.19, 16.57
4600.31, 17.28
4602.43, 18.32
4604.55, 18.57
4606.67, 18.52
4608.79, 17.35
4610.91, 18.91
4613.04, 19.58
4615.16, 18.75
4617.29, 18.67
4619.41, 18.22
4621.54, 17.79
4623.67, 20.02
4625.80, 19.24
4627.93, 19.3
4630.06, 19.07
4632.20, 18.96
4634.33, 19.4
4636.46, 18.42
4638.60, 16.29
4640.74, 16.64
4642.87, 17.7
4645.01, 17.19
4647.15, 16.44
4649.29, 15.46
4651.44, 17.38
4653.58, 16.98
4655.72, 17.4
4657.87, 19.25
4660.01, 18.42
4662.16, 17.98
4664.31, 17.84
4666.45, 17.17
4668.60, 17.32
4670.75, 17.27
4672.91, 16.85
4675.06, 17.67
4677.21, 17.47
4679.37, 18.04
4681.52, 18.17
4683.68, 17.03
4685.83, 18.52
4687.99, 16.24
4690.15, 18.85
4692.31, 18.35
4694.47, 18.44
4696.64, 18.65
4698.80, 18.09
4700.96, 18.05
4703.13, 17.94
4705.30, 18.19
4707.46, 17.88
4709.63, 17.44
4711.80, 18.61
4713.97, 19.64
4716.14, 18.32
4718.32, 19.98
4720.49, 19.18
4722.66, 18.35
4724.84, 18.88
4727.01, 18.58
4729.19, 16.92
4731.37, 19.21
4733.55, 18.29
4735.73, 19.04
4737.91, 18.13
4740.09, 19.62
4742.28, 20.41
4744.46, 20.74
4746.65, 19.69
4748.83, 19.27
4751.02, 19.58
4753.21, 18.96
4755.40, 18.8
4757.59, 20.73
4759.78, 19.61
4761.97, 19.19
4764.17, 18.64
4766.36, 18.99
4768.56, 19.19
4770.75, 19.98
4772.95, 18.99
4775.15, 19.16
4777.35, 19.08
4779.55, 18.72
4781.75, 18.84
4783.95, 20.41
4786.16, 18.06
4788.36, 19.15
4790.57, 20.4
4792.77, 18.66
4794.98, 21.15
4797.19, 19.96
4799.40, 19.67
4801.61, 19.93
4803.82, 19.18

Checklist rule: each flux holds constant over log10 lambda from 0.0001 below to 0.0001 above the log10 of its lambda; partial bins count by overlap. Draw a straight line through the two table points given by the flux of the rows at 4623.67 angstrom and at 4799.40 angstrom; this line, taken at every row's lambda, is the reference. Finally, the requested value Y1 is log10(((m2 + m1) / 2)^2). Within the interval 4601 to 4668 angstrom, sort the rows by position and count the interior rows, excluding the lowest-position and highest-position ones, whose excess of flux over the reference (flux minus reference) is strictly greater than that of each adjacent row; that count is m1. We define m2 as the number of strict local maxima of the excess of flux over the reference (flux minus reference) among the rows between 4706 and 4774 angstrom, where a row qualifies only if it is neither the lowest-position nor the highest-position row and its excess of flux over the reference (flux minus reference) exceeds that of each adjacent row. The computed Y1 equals 1.86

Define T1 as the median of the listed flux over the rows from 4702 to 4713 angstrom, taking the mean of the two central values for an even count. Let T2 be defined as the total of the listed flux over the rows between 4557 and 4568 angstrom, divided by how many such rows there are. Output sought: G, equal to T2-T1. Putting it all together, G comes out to 0.9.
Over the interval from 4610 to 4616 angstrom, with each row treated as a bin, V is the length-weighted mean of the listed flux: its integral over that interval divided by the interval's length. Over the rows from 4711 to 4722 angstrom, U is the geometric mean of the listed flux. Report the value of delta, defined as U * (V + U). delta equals 732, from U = 19.1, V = 19.1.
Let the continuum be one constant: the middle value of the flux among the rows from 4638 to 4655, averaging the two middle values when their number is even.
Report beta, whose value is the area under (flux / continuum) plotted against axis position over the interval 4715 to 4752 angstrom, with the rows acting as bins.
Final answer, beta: 42.0 angstrom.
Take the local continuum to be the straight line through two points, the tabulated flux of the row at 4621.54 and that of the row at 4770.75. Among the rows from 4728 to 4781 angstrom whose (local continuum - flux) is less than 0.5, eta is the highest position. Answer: 4770.75 angstrom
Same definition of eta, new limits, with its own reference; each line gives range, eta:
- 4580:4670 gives 4662.16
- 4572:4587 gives 4585.50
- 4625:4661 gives 4660.01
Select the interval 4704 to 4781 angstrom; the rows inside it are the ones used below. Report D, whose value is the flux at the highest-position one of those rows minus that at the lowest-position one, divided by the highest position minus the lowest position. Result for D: 0.007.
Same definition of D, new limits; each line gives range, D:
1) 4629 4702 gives -0.014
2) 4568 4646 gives -0.018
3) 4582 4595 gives 0.160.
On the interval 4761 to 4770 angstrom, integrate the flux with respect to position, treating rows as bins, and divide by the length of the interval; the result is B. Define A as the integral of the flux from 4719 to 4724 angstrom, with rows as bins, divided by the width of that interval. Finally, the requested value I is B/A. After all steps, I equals 1.01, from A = 18.9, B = 19.0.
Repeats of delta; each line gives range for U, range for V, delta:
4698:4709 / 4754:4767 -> 674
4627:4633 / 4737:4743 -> 735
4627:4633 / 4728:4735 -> 713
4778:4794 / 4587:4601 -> 703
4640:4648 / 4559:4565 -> 600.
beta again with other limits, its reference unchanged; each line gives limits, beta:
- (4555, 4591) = 38.6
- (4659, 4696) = 39.1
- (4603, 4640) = 41.0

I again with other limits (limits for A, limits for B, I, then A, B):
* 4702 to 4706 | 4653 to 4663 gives 1.00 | 18.0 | 18.1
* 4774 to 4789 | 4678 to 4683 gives 0.94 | 19.1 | 18.0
